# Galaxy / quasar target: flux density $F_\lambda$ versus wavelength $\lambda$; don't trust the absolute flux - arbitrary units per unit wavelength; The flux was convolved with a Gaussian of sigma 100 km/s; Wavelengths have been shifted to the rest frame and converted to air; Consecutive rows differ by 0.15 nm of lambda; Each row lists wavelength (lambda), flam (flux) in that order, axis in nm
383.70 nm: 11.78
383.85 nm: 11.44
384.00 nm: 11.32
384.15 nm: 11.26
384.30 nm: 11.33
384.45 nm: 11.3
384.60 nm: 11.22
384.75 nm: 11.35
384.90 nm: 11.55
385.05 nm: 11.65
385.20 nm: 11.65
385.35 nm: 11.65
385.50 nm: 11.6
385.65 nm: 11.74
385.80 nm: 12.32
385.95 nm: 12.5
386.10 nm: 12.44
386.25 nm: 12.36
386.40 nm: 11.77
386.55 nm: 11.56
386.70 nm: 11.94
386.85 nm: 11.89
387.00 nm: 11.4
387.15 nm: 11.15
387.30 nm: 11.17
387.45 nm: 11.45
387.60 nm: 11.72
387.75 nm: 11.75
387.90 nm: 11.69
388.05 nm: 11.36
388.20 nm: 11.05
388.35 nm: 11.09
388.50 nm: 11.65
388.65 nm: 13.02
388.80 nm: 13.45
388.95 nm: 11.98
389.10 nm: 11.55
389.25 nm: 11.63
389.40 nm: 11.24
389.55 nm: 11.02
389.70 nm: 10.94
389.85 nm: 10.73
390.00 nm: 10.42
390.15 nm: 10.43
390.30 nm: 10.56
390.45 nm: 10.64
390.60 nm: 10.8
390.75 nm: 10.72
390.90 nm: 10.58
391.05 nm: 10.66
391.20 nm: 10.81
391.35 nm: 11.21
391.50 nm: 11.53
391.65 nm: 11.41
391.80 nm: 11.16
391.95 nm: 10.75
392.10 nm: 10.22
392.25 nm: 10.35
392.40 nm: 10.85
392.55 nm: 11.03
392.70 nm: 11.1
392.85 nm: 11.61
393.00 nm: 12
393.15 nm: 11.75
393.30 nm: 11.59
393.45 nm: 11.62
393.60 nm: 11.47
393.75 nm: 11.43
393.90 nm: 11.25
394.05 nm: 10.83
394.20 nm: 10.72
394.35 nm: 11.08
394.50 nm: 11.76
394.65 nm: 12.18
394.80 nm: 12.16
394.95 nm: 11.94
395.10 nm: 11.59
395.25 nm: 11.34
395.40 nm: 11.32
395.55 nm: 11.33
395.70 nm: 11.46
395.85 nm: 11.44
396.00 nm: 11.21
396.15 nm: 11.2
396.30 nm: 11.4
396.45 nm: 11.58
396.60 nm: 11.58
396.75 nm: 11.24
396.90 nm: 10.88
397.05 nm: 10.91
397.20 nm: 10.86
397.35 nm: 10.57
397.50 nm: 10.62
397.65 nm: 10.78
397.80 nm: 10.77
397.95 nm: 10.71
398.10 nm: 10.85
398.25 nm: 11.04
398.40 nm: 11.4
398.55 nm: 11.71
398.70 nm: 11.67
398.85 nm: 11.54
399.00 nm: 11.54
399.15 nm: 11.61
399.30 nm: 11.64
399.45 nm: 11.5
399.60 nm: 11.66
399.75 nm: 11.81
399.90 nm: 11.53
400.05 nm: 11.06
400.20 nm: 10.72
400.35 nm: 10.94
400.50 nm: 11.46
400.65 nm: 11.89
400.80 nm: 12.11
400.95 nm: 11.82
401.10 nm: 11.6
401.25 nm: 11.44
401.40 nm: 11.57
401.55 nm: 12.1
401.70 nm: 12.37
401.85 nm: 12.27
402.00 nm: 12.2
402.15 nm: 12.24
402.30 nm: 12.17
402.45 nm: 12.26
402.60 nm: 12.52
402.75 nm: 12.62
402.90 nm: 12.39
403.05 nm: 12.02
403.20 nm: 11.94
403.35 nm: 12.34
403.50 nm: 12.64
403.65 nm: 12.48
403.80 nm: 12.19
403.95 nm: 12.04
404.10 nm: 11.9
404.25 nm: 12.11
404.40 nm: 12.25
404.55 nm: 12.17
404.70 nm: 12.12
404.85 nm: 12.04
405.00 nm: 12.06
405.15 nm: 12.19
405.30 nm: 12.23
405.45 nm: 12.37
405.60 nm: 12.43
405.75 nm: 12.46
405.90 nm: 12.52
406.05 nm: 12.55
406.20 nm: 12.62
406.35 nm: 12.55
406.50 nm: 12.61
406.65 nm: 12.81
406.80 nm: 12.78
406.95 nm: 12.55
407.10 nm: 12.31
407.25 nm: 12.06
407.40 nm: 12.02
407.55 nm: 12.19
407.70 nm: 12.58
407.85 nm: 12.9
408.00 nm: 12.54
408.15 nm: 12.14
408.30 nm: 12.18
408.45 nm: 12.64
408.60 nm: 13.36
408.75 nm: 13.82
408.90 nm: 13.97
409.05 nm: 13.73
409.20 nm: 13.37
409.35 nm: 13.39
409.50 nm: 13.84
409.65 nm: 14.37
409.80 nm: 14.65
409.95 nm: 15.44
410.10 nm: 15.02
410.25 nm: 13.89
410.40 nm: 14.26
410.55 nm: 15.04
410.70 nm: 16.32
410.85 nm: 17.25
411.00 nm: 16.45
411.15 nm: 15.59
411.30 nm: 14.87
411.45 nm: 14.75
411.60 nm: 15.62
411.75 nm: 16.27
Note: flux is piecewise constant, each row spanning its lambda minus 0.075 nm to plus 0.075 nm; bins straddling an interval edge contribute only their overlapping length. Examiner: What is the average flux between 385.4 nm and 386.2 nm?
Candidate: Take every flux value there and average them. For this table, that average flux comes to 12.1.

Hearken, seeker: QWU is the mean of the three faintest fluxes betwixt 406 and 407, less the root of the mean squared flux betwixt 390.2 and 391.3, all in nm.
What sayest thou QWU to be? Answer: 1.9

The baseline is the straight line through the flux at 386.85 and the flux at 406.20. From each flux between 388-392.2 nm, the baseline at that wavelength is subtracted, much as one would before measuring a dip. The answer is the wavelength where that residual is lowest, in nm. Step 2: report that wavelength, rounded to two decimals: 392.10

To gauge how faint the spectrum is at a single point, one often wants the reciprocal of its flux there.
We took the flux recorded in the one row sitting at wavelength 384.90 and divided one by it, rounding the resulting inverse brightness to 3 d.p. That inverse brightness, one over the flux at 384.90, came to 0.087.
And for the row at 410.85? 0.058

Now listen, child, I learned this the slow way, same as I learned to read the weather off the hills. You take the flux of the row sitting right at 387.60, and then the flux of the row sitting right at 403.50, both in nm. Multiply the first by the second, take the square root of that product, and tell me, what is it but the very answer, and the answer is 12.2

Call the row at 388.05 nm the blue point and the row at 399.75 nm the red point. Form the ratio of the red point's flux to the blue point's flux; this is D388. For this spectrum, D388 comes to 1.0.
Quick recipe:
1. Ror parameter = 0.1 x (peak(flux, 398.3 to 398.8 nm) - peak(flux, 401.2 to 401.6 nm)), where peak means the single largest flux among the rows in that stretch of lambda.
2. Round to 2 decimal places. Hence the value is -0.04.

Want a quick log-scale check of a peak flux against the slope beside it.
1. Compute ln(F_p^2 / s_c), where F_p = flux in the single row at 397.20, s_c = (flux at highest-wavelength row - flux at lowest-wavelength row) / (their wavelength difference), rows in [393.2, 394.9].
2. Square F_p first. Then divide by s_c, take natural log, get 5.7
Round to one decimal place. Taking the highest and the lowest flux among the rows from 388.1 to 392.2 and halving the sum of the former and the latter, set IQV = 11.8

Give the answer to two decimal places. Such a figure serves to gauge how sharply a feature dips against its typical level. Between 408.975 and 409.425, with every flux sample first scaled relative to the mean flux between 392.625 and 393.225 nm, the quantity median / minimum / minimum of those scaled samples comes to 0.87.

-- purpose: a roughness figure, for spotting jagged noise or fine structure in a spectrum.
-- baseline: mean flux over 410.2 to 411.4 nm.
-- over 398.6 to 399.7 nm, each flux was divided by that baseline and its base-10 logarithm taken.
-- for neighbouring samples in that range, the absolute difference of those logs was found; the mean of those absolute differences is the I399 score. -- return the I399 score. 0.0033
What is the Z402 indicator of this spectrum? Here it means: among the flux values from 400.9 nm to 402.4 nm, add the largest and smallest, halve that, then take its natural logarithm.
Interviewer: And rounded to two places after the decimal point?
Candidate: 2.48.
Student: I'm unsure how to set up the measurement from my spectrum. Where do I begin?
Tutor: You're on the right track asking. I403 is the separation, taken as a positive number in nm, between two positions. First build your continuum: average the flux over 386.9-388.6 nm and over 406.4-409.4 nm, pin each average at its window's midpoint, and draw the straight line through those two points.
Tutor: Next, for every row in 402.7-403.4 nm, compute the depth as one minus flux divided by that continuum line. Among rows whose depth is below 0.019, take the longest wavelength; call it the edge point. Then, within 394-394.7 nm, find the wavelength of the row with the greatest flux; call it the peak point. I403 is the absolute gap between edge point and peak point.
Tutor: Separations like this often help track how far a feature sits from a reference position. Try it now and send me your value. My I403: 8.70 nm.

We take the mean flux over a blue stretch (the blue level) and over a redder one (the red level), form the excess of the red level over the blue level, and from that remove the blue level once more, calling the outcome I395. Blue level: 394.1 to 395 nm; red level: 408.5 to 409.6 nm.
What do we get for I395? -9.6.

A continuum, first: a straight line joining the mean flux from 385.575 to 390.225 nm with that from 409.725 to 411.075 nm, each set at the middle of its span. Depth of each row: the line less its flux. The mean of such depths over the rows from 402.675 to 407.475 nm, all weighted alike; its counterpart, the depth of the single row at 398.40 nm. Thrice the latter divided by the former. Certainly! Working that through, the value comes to 2.7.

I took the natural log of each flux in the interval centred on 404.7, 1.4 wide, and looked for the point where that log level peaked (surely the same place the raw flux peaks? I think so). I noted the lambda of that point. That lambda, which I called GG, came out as 404.40 nm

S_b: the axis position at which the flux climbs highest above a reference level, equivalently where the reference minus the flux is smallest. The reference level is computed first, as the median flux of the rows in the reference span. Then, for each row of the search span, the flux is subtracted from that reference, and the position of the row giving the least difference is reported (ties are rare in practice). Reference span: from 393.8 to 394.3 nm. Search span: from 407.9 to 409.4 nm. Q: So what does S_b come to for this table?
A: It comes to 408.90 nm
